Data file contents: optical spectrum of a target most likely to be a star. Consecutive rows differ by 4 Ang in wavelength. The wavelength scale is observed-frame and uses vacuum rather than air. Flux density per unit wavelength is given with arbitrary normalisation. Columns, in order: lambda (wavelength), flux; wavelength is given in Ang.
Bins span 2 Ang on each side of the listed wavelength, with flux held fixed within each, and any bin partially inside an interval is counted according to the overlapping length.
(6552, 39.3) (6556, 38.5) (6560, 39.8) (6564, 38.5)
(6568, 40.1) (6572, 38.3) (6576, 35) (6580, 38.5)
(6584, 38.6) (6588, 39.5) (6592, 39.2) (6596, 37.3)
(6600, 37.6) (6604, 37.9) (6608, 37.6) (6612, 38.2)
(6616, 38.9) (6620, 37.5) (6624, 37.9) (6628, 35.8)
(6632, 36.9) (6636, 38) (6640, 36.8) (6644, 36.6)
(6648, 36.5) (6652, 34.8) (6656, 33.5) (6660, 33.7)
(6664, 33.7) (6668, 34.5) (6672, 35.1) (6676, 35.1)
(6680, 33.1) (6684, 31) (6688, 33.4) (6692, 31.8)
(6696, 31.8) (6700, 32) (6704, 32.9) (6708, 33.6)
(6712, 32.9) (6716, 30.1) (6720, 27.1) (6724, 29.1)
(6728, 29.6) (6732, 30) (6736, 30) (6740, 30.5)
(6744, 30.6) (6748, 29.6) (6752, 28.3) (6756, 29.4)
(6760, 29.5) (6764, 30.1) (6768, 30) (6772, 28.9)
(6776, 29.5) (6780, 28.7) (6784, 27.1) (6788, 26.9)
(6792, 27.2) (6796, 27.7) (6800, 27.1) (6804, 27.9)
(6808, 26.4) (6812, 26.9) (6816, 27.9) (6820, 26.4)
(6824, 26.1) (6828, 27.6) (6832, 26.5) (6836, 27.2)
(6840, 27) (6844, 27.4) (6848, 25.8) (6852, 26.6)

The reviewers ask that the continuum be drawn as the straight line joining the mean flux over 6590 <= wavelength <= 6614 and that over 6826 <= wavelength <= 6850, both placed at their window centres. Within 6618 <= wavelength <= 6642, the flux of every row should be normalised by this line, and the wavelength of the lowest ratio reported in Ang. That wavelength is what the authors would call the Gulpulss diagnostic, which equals 6628 Ang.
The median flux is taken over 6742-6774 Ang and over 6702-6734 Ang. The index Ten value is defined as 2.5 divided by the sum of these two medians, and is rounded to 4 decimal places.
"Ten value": 0.0419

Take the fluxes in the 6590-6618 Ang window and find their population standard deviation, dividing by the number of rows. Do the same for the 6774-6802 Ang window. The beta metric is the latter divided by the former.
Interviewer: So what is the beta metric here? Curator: 1.4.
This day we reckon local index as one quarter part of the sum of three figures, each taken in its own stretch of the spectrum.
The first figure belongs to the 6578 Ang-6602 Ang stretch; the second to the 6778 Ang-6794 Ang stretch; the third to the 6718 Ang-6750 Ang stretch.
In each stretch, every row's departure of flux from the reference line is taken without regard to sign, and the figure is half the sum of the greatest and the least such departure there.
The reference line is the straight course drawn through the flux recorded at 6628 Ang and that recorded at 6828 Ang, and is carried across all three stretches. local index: 1.35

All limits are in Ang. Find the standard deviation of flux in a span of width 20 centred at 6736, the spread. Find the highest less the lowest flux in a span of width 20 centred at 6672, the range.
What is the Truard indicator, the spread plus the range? 2.4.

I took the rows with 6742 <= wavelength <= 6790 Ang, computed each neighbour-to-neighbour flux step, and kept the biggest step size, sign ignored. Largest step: 1.6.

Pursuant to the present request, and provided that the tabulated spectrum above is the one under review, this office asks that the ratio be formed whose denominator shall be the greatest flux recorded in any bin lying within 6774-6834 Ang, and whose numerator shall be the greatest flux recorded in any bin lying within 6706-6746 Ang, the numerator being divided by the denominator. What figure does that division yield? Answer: 1.14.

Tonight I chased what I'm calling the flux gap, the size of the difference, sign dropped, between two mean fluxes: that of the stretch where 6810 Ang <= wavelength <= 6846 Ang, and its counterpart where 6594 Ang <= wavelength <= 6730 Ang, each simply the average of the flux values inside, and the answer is 7.5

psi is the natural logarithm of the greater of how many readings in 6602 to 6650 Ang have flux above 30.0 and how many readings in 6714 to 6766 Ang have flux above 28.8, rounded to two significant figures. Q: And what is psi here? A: 2.5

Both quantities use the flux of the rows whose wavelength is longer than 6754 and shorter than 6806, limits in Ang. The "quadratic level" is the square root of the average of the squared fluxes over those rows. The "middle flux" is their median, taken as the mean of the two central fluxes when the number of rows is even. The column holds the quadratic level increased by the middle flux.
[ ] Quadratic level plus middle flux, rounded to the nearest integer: 57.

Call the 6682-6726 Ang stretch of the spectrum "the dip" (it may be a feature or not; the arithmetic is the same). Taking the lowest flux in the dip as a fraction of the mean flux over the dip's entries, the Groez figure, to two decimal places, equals 0.86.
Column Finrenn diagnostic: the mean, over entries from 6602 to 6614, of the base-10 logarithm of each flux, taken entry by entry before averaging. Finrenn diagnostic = 1.58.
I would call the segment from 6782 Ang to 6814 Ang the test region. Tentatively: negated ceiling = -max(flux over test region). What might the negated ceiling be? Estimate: -28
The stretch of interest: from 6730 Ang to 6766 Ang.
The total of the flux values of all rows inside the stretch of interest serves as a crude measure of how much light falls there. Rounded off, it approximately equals 268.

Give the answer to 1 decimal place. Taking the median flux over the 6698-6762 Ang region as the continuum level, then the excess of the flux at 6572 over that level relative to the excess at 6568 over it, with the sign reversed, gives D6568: -0.8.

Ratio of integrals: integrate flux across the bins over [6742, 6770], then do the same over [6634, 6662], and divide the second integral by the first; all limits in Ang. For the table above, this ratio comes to 1.20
